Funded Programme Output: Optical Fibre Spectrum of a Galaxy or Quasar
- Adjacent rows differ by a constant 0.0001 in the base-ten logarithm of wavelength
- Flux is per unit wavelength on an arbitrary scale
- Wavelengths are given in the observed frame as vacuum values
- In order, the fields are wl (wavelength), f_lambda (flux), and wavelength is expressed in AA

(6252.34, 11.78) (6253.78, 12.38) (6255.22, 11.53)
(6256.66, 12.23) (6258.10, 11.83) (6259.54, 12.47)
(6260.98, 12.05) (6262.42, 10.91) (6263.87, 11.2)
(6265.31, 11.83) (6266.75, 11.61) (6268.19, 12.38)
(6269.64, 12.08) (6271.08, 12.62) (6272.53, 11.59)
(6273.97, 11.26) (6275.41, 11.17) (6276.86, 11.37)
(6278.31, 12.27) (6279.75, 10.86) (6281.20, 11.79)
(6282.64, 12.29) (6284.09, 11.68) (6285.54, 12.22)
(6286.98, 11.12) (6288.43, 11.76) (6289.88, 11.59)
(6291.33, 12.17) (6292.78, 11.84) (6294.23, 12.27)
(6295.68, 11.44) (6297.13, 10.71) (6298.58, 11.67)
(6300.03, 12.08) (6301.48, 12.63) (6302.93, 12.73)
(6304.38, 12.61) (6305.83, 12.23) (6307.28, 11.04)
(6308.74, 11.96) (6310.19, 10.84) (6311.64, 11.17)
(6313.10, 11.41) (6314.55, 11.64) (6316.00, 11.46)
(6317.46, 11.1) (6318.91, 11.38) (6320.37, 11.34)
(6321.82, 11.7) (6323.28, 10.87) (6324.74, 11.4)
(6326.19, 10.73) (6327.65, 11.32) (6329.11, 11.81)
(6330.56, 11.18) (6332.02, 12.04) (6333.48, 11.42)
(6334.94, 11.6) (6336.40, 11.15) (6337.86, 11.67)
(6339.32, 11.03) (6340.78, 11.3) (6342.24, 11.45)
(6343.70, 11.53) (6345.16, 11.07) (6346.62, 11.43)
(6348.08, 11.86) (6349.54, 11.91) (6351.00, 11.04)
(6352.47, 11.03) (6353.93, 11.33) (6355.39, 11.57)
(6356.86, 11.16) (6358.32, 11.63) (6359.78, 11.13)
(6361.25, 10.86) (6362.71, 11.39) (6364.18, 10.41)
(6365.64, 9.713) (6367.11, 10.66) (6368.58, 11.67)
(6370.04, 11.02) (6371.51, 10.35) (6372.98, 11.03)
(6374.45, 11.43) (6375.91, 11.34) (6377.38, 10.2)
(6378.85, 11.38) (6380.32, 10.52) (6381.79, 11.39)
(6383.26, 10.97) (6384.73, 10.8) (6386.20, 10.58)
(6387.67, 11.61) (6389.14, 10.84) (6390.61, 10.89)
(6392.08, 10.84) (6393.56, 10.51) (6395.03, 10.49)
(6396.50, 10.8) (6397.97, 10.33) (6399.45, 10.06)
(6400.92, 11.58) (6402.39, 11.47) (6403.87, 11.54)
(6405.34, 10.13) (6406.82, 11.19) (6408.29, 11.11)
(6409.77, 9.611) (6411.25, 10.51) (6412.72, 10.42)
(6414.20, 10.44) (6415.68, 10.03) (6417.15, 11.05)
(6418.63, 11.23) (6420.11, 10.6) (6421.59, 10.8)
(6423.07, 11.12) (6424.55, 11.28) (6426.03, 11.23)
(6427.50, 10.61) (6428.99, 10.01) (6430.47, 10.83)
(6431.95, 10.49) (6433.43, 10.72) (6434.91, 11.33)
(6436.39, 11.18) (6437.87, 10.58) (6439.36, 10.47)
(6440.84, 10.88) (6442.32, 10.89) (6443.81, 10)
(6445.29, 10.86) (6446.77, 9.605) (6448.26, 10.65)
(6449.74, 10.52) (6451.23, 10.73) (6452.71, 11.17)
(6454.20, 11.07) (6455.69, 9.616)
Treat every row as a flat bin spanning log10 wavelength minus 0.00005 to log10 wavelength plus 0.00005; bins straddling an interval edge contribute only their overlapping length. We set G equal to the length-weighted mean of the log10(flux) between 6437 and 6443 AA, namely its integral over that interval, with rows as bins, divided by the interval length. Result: 1.03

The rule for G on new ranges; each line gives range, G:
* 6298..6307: 1.09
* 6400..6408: 1.05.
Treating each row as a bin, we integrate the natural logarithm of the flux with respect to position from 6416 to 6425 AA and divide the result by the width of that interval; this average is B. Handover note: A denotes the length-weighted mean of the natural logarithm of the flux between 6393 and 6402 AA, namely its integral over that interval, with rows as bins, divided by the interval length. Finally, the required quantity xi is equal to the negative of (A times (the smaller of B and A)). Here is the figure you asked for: -5.61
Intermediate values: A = 2.37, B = 2.39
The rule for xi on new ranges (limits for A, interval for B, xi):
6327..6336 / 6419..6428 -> -5.86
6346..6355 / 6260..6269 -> -5.94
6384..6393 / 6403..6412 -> -5.66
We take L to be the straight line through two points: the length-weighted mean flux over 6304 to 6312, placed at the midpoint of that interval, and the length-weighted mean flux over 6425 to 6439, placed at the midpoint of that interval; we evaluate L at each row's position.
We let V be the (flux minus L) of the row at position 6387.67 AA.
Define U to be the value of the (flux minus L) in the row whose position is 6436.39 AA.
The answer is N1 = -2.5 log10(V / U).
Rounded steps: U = 0.4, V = 0.53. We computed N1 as -0.2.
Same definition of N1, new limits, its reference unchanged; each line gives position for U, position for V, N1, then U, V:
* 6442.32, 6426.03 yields -0.9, 0.2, 0.41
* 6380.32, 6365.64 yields -1.0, -0.6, -1.52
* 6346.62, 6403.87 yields -2.3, 0.1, 0.57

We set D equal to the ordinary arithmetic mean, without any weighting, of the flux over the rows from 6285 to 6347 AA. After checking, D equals 11.6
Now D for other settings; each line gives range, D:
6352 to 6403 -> 10.9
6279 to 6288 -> 11.7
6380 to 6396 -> 10.9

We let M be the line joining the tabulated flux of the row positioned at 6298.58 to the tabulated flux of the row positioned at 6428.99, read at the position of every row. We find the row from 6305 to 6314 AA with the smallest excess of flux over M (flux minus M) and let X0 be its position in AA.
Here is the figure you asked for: 6310.19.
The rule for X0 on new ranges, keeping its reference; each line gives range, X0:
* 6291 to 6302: 6297.13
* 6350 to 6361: 6351.00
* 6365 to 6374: 6365.64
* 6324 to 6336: 6326.19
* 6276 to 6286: 6279.75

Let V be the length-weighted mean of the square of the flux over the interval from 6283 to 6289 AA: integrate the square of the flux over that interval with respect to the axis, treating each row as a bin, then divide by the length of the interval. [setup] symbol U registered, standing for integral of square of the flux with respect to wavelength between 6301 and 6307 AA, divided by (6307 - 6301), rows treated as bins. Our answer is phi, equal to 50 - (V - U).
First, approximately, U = 155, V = 138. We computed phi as 67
